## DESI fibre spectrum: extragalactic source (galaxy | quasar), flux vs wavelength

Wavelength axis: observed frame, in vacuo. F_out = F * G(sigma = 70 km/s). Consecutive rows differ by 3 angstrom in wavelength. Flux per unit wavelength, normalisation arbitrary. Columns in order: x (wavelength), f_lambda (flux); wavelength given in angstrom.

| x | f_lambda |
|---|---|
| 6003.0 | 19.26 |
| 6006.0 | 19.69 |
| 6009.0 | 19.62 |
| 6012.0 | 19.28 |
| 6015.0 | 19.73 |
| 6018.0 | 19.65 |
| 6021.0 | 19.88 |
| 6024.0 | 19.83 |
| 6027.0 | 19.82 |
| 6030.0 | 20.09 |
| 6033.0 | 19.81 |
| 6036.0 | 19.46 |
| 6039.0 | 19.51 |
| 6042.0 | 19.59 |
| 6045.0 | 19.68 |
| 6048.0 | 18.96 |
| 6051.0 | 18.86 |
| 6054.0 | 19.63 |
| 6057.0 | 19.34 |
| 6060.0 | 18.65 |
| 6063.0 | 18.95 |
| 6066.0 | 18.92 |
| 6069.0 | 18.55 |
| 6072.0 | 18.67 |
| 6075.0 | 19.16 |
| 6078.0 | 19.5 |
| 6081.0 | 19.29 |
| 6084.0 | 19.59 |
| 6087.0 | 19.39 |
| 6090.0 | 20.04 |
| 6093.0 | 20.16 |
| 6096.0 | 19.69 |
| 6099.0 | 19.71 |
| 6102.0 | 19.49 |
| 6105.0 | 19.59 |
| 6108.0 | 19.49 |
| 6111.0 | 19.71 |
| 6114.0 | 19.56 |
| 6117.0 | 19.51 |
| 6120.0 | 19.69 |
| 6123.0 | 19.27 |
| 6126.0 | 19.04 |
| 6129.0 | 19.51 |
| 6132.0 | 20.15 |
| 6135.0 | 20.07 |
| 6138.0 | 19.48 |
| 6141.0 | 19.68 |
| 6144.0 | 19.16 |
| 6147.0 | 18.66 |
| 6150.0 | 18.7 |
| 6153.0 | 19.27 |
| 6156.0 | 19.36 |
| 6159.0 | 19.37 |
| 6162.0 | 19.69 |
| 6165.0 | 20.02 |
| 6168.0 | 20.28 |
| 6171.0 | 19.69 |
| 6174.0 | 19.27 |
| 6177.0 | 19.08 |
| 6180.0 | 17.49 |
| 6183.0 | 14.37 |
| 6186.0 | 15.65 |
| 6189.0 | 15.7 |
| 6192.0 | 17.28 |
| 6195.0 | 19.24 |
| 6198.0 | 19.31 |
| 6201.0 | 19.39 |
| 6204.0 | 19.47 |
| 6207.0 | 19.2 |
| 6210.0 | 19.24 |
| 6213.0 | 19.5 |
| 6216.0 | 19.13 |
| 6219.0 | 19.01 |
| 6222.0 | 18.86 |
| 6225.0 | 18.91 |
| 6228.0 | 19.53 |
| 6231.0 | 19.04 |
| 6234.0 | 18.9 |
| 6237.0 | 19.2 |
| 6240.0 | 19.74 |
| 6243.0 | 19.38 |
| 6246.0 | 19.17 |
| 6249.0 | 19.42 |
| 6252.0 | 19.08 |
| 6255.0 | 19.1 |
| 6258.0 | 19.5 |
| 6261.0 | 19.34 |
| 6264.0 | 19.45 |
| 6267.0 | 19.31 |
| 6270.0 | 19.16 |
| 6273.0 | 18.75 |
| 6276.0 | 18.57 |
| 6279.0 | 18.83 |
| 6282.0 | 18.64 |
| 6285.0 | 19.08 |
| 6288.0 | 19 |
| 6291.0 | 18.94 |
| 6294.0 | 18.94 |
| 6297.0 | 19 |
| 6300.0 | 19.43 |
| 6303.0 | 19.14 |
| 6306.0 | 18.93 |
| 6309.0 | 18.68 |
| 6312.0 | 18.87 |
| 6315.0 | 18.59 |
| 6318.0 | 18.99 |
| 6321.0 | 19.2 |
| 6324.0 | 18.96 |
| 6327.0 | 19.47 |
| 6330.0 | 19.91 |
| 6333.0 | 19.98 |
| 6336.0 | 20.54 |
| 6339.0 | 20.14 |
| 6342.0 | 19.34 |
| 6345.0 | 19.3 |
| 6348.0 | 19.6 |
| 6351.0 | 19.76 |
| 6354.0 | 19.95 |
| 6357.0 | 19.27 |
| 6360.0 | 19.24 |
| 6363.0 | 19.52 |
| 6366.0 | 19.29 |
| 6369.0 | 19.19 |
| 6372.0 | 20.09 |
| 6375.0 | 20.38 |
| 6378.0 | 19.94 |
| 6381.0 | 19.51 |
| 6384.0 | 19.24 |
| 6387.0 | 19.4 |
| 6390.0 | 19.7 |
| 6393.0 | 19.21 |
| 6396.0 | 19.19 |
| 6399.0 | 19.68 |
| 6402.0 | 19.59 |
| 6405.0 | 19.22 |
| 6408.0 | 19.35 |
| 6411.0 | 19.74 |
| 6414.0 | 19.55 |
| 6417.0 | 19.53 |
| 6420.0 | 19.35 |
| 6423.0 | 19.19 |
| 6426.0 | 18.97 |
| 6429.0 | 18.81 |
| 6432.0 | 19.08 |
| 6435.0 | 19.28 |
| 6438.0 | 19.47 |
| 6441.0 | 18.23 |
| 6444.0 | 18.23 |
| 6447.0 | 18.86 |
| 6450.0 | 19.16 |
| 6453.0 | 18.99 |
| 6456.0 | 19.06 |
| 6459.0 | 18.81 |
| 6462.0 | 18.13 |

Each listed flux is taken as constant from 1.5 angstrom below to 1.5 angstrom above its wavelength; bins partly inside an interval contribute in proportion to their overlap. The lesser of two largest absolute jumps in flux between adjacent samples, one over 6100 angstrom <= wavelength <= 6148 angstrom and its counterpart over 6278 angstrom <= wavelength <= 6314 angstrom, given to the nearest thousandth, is 0.440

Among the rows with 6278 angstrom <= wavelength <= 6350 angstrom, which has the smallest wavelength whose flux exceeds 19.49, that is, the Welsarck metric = 6330.0 angstrom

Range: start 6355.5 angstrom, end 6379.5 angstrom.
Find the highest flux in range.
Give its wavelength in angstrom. 6375.0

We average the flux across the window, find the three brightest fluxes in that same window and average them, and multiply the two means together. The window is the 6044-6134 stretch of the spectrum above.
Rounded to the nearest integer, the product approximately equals 390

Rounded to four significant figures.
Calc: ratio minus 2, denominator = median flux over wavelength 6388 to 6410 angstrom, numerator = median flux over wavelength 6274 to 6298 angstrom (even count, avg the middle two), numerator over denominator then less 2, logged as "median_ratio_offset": -1.021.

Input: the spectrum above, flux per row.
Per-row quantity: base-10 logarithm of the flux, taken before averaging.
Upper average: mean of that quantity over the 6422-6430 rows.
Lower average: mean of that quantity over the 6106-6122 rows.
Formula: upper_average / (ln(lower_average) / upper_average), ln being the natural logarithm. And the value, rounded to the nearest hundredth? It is 6.38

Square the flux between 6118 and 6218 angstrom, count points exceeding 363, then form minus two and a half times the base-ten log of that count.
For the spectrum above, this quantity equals -3.5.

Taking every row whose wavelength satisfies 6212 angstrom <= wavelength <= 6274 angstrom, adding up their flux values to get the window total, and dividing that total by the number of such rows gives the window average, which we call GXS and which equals 19.21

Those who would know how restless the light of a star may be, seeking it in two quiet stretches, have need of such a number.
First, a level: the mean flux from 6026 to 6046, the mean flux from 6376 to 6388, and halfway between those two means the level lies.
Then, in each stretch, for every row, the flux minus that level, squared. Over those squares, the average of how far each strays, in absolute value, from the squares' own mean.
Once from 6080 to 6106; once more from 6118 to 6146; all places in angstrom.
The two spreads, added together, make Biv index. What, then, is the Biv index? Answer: 0.19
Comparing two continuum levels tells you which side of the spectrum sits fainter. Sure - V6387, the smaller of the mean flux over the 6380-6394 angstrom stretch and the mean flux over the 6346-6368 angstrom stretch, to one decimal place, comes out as 19.4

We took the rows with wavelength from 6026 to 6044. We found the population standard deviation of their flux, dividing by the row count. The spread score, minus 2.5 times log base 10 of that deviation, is 1.66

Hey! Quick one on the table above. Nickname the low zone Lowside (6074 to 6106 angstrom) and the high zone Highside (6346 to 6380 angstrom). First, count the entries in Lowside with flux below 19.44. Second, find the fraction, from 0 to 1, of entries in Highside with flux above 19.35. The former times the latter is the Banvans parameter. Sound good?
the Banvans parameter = 1.9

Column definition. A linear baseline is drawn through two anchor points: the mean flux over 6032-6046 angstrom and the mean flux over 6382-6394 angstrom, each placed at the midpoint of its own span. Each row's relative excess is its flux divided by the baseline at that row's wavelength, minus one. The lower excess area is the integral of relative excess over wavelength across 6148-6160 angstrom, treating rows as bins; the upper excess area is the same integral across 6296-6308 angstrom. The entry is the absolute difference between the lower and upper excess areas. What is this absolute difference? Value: 0.03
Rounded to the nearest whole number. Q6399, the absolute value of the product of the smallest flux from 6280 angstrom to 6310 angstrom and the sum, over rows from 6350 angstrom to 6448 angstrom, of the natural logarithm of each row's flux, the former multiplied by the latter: 1823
